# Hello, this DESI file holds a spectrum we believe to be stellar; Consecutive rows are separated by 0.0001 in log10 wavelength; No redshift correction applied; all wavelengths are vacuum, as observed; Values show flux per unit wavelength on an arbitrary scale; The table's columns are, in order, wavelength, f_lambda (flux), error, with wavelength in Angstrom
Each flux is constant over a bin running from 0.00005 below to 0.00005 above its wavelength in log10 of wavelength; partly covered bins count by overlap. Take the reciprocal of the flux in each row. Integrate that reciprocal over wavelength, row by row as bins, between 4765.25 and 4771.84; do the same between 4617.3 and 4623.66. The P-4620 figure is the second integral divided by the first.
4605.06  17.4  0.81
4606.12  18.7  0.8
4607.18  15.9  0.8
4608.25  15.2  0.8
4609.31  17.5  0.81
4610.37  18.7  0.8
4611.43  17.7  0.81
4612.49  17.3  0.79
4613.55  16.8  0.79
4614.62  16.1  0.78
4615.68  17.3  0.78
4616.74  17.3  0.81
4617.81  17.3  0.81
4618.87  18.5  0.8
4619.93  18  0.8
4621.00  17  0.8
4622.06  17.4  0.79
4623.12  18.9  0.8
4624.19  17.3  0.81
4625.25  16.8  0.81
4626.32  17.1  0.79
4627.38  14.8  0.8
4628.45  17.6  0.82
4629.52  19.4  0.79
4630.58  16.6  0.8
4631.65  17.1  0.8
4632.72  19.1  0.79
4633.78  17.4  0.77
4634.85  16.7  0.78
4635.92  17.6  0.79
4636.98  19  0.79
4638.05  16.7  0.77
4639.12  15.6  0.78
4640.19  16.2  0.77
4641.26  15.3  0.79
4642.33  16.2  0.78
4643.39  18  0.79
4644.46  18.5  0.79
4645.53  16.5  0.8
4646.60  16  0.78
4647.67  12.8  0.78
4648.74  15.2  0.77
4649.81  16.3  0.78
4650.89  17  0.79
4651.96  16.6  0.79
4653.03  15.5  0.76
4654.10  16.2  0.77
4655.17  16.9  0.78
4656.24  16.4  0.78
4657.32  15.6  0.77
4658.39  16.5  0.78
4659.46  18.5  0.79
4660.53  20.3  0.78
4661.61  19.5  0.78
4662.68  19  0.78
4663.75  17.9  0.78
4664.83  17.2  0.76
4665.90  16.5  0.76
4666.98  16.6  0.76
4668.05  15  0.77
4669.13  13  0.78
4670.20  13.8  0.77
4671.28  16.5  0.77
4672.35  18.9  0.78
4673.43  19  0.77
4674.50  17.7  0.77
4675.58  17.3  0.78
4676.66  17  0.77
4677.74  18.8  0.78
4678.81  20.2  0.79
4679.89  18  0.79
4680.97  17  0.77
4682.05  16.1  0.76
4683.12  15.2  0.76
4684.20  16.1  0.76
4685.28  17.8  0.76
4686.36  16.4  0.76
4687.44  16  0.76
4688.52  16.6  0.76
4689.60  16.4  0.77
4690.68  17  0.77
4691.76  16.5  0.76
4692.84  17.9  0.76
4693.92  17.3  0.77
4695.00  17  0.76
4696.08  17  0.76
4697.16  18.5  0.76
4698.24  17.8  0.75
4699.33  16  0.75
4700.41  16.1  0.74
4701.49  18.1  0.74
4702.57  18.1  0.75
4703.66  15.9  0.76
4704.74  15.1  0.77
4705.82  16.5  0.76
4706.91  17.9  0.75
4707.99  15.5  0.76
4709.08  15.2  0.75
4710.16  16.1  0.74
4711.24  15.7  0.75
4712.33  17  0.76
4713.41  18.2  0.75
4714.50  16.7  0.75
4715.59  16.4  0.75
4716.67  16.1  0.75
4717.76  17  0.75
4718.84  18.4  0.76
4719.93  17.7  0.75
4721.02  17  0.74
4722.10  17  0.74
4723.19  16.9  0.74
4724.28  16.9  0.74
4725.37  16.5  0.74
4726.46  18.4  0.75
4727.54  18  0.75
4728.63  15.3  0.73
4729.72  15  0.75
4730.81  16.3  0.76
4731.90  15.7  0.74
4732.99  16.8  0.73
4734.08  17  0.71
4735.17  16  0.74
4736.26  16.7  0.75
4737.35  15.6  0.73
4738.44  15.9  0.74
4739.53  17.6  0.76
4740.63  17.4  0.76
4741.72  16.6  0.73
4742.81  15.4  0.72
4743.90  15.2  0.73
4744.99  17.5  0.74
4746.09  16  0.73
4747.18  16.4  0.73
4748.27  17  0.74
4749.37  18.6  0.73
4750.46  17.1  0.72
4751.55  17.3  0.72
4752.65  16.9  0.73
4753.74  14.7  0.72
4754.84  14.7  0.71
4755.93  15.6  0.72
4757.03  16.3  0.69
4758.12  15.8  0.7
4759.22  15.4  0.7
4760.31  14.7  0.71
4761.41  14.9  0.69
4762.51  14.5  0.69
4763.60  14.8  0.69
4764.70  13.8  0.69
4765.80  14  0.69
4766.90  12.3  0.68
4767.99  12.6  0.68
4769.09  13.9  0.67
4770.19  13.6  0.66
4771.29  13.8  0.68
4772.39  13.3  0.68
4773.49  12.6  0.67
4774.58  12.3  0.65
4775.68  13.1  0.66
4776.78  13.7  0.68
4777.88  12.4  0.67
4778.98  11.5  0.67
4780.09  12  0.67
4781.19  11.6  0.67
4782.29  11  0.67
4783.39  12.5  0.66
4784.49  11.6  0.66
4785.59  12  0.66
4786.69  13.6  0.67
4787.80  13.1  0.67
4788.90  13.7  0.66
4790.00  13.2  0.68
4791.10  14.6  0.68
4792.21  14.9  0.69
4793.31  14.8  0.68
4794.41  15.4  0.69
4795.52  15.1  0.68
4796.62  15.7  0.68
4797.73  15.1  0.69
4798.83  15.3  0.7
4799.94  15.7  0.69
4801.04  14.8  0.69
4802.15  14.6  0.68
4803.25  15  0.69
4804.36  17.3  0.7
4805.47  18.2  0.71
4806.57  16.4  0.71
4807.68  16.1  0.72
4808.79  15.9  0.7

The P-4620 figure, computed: 0.72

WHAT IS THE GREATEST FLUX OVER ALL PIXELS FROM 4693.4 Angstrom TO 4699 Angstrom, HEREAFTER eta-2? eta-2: 18.5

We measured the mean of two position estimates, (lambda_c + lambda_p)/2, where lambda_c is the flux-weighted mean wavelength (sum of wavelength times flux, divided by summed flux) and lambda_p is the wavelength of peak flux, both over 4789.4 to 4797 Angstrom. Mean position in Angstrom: 4795.0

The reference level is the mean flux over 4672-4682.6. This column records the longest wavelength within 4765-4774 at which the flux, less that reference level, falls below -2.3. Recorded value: 4773.49 Angstrom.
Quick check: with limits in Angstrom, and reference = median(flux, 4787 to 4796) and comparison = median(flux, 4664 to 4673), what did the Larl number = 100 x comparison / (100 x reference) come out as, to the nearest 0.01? 1.12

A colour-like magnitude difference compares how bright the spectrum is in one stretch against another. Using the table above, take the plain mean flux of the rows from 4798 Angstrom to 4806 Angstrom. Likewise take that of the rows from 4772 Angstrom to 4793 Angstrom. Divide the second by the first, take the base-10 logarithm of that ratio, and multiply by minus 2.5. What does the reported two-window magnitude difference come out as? 0.23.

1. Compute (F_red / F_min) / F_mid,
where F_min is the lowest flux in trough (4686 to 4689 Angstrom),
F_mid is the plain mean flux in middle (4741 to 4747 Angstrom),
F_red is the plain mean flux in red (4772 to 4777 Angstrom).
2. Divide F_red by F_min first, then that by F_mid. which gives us 0.050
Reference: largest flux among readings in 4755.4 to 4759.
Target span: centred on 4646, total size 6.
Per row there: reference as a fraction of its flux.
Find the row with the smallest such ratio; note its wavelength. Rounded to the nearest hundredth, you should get 4644.46 Angstrom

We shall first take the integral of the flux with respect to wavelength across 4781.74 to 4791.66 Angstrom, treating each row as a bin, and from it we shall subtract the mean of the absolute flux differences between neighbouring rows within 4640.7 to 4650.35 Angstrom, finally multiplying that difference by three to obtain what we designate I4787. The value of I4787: 377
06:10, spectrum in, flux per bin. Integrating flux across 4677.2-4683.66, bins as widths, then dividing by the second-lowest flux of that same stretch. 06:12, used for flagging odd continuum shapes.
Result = 7.0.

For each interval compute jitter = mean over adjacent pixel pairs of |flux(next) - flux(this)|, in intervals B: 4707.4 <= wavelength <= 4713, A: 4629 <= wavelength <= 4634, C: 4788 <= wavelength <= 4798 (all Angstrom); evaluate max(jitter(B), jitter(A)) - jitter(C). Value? 1.20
